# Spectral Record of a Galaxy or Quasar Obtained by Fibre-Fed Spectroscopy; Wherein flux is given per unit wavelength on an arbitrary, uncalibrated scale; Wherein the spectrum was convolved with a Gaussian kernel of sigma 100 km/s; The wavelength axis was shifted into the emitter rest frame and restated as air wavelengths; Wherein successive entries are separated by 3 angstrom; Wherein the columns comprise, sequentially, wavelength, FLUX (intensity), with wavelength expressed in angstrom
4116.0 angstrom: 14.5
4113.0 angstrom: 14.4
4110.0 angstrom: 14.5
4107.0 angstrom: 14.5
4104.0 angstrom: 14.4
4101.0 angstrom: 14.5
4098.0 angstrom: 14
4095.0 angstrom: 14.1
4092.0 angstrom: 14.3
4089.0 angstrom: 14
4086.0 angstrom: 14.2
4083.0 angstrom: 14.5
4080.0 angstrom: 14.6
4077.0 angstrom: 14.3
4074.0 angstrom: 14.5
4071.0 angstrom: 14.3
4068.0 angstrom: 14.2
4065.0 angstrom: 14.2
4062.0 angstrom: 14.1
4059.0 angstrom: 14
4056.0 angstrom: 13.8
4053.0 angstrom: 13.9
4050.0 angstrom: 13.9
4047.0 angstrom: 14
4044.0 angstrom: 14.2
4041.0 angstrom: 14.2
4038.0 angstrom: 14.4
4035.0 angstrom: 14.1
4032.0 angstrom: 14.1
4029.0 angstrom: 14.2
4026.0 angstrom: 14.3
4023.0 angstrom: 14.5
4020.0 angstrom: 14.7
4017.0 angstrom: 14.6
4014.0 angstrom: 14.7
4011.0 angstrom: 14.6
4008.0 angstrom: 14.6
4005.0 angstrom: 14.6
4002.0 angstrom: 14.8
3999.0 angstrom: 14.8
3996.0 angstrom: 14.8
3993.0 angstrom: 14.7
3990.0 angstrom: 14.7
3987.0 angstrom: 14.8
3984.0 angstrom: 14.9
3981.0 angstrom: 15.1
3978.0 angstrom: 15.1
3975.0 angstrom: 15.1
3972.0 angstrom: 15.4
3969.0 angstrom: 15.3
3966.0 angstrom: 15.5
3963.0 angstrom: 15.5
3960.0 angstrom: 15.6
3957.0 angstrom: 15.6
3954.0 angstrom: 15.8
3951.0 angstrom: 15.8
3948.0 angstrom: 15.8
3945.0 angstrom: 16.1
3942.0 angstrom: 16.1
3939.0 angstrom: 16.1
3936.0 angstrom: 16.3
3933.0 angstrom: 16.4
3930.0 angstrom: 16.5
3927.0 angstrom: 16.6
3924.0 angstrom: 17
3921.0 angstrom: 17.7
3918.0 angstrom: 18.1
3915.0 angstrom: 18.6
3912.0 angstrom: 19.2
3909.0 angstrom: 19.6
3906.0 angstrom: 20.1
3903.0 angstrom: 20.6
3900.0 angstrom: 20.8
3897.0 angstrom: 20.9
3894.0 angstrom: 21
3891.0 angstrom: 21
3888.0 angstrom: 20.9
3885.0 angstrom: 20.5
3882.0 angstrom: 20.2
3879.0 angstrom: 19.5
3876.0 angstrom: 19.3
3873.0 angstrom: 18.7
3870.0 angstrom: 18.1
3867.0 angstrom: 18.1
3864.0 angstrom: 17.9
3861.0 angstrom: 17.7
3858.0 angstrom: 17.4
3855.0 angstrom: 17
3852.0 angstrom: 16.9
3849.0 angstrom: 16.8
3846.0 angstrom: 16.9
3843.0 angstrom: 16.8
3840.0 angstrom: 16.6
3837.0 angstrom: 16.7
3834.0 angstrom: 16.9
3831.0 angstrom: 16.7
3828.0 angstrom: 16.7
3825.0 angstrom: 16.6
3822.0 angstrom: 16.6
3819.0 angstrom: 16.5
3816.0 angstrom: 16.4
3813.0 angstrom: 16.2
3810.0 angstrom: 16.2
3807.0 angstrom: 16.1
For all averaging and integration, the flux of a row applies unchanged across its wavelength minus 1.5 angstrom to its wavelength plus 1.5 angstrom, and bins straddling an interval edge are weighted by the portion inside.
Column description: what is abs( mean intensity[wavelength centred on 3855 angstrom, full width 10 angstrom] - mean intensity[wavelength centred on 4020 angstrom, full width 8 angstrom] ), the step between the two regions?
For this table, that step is 2.5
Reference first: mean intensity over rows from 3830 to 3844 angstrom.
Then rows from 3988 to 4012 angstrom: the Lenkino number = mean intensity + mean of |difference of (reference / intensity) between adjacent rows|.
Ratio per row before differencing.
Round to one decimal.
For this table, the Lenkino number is 14.7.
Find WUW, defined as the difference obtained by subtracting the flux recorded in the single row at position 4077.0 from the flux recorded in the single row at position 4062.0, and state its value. -0.2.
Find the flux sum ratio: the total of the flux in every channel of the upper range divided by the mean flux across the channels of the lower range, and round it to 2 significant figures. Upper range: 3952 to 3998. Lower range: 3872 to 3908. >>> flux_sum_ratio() 11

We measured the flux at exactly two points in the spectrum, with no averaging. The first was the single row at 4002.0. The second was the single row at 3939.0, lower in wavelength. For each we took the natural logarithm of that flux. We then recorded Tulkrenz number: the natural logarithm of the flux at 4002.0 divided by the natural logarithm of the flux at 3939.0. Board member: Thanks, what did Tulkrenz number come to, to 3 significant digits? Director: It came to 0.970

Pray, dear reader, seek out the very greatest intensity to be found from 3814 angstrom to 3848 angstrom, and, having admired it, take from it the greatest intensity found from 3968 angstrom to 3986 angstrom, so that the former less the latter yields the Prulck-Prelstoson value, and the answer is 1.5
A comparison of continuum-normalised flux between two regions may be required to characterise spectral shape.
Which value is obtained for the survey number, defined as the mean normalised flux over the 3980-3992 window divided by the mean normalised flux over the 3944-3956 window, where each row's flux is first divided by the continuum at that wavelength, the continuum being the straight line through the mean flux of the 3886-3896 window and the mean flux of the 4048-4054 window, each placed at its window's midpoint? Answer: 1.03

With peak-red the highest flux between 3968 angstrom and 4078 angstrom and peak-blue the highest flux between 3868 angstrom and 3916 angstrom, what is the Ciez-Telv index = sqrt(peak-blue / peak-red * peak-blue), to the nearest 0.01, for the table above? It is 5.35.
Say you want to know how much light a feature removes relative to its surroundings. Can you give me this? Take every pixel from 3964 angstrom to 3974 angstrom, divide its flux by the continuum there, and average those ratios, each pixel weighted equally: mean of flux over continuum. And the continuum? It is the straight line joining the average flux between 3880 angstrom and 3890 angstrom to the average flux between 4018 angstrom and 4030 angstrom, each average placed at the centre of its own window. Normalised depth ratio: 0.914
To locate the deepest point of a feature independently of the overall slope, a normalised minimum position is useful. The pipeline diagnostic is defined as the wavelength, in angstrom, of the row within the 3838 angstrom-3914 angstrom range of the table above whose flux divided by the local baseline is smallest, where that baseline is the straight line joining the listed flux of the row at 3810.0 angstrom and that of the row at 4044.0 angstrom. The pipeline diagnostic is 3840.0 angstrom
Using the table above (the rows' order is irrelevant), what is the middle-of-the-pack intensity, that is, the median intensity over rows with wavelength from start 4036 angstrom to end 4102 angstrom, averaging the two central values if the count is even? 14.2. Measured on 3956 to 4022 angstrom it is 14.8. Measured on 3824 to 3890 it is 17.2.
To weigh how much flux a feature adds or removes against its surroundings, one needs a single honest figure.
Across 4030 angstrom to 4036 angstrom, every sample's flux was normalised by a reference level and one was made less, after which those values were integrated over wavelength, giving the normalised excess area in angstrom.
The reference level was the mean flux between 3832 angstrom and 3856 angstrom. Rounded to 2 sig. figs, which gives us -0.97 angstrom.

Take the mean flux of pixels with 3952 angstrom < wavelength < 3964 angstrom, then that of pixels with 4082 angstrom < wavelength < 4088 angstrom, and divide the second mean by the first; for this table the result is 0.92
